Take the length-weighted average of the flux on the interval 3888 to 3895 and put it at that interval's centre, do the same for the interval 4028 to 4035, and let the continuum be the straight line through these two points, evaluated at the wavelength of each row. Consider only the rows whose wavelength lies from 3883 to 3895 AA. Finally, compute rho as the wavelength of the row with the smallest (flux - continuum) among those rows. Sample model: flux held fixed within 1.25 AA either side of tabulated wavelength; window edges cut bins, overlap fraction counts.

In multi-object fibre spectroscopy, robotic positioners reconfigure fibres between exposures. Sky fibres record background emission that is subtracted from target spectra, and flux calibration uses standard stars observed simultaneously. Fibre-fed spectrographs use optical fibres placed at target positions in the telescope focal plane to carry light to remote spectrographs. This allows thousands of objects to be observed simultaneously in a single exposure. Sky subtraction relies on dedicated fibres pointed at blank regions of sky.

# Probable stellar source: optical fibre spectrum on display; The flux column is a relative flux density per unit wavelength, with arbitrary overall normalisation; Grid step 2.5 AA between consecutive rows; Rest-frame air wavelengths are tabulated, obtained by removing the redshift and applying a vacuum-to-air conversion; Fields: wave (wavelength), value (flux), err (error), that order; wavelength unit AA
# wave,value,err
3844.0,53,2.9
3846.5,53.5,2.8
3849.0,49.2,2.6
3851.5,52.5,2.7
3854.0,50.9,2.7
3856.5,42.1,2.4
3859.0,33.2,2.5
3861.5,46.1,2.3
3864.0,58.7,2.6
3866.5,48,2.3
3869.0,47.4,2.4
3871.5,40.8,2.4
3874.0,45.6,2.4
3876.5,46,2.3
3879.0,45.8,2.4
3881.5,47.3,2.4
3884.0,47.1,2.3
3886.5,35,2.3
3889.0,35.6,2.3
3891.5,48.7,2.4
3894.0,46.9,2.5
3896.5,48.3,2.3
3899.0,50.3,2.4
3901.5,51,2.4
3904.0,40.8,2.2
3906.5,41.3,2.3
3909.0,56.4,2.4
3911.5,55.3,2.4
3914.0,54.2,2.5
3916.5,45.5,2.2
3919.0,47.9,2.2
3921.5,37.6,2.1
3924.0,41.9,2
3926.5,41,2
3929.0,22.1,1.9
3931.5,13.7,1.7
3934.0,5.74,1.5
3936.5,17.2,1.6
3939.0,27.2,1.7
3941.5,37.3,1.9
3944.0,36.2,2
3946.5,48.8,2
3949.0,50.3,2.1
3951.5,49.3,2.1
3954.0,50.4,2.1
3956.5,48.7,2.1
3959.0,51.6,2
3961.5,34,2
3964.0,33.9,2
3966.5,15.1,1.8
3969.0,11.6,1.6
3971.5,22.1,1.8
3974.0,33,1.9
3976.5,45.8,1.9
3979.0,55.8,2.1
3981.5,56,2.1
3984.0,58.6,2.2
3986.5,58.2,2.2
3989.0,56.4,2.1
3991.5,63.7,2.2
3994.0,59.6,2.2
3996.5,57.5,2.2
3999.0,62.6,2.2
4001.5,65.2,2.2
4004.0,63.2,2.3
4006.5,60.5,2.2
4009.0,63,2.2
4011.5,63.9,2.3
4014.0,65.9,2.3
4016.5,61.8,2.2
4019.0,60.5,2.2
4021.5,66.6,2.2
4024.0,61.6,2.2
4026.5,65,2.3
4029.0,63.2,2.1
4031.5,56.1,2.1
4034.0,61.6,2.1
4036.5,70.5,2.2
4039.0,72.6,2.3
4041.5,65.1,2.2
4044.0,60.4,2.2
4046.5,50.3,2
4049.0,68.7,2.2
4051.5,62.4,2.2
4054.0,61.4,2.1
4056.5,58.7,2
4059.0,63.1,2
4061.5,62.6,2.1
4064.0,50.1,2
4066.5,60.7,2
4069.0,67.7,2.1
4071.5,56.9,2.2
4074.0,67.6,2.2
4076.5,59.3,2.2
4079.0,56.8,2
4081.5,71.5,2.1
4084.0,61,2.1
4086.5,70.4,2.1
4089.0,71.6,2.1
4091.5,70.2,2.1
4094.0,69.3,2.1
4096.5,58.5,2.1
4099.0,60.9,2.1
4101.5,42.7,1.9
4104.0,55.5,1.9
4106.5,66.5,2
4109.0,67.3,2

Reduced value 3886.5 AA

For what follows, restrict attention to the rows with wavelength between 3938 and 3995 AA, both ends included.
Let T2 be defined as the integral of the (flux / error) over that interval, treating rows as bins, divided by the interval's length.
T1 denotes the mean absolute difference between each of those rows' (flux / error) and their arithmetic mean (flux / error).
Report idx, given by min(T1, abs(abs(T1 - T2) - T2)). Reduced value 5.1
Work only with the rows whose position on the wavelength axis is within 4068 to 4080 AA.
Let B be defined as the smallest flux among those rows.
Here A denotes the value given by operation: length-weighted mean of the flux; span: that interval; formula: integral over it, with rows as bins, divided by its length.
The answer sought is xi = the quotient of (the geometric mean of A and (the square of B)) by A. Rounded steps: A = 62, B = 56.8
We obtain 7.2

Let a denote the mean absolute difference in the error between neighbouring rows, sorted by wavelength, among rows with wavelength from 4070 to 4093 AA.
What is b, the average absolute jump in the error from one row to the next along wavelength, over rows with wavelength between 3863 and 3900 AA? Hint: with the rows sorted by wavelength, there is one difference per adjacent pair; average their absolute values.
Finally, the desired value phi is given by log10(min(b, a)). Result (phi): -1.43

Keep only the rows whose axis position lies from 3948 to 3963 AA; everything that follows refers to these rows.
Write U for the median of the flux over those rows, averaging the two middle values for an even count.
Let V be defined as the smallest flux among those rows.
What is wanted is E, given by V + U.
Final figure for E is 84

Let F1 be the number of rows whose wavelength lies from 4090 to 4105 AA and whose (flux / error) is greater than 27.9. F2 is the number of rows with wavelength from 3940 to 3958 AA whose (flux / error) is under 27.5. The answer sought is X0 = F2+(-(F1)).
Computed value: 3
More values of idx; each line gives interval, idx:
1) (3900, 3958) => 4.1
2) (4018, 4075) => 1.7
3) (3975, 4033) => 1.1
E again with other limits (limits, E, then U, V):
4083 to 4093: 131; 70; 61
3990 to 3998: 117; 60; 57.5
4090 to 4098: 128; 69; 58.5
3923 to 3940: 28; 22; 5.74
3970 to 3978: 55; 33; 22.1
